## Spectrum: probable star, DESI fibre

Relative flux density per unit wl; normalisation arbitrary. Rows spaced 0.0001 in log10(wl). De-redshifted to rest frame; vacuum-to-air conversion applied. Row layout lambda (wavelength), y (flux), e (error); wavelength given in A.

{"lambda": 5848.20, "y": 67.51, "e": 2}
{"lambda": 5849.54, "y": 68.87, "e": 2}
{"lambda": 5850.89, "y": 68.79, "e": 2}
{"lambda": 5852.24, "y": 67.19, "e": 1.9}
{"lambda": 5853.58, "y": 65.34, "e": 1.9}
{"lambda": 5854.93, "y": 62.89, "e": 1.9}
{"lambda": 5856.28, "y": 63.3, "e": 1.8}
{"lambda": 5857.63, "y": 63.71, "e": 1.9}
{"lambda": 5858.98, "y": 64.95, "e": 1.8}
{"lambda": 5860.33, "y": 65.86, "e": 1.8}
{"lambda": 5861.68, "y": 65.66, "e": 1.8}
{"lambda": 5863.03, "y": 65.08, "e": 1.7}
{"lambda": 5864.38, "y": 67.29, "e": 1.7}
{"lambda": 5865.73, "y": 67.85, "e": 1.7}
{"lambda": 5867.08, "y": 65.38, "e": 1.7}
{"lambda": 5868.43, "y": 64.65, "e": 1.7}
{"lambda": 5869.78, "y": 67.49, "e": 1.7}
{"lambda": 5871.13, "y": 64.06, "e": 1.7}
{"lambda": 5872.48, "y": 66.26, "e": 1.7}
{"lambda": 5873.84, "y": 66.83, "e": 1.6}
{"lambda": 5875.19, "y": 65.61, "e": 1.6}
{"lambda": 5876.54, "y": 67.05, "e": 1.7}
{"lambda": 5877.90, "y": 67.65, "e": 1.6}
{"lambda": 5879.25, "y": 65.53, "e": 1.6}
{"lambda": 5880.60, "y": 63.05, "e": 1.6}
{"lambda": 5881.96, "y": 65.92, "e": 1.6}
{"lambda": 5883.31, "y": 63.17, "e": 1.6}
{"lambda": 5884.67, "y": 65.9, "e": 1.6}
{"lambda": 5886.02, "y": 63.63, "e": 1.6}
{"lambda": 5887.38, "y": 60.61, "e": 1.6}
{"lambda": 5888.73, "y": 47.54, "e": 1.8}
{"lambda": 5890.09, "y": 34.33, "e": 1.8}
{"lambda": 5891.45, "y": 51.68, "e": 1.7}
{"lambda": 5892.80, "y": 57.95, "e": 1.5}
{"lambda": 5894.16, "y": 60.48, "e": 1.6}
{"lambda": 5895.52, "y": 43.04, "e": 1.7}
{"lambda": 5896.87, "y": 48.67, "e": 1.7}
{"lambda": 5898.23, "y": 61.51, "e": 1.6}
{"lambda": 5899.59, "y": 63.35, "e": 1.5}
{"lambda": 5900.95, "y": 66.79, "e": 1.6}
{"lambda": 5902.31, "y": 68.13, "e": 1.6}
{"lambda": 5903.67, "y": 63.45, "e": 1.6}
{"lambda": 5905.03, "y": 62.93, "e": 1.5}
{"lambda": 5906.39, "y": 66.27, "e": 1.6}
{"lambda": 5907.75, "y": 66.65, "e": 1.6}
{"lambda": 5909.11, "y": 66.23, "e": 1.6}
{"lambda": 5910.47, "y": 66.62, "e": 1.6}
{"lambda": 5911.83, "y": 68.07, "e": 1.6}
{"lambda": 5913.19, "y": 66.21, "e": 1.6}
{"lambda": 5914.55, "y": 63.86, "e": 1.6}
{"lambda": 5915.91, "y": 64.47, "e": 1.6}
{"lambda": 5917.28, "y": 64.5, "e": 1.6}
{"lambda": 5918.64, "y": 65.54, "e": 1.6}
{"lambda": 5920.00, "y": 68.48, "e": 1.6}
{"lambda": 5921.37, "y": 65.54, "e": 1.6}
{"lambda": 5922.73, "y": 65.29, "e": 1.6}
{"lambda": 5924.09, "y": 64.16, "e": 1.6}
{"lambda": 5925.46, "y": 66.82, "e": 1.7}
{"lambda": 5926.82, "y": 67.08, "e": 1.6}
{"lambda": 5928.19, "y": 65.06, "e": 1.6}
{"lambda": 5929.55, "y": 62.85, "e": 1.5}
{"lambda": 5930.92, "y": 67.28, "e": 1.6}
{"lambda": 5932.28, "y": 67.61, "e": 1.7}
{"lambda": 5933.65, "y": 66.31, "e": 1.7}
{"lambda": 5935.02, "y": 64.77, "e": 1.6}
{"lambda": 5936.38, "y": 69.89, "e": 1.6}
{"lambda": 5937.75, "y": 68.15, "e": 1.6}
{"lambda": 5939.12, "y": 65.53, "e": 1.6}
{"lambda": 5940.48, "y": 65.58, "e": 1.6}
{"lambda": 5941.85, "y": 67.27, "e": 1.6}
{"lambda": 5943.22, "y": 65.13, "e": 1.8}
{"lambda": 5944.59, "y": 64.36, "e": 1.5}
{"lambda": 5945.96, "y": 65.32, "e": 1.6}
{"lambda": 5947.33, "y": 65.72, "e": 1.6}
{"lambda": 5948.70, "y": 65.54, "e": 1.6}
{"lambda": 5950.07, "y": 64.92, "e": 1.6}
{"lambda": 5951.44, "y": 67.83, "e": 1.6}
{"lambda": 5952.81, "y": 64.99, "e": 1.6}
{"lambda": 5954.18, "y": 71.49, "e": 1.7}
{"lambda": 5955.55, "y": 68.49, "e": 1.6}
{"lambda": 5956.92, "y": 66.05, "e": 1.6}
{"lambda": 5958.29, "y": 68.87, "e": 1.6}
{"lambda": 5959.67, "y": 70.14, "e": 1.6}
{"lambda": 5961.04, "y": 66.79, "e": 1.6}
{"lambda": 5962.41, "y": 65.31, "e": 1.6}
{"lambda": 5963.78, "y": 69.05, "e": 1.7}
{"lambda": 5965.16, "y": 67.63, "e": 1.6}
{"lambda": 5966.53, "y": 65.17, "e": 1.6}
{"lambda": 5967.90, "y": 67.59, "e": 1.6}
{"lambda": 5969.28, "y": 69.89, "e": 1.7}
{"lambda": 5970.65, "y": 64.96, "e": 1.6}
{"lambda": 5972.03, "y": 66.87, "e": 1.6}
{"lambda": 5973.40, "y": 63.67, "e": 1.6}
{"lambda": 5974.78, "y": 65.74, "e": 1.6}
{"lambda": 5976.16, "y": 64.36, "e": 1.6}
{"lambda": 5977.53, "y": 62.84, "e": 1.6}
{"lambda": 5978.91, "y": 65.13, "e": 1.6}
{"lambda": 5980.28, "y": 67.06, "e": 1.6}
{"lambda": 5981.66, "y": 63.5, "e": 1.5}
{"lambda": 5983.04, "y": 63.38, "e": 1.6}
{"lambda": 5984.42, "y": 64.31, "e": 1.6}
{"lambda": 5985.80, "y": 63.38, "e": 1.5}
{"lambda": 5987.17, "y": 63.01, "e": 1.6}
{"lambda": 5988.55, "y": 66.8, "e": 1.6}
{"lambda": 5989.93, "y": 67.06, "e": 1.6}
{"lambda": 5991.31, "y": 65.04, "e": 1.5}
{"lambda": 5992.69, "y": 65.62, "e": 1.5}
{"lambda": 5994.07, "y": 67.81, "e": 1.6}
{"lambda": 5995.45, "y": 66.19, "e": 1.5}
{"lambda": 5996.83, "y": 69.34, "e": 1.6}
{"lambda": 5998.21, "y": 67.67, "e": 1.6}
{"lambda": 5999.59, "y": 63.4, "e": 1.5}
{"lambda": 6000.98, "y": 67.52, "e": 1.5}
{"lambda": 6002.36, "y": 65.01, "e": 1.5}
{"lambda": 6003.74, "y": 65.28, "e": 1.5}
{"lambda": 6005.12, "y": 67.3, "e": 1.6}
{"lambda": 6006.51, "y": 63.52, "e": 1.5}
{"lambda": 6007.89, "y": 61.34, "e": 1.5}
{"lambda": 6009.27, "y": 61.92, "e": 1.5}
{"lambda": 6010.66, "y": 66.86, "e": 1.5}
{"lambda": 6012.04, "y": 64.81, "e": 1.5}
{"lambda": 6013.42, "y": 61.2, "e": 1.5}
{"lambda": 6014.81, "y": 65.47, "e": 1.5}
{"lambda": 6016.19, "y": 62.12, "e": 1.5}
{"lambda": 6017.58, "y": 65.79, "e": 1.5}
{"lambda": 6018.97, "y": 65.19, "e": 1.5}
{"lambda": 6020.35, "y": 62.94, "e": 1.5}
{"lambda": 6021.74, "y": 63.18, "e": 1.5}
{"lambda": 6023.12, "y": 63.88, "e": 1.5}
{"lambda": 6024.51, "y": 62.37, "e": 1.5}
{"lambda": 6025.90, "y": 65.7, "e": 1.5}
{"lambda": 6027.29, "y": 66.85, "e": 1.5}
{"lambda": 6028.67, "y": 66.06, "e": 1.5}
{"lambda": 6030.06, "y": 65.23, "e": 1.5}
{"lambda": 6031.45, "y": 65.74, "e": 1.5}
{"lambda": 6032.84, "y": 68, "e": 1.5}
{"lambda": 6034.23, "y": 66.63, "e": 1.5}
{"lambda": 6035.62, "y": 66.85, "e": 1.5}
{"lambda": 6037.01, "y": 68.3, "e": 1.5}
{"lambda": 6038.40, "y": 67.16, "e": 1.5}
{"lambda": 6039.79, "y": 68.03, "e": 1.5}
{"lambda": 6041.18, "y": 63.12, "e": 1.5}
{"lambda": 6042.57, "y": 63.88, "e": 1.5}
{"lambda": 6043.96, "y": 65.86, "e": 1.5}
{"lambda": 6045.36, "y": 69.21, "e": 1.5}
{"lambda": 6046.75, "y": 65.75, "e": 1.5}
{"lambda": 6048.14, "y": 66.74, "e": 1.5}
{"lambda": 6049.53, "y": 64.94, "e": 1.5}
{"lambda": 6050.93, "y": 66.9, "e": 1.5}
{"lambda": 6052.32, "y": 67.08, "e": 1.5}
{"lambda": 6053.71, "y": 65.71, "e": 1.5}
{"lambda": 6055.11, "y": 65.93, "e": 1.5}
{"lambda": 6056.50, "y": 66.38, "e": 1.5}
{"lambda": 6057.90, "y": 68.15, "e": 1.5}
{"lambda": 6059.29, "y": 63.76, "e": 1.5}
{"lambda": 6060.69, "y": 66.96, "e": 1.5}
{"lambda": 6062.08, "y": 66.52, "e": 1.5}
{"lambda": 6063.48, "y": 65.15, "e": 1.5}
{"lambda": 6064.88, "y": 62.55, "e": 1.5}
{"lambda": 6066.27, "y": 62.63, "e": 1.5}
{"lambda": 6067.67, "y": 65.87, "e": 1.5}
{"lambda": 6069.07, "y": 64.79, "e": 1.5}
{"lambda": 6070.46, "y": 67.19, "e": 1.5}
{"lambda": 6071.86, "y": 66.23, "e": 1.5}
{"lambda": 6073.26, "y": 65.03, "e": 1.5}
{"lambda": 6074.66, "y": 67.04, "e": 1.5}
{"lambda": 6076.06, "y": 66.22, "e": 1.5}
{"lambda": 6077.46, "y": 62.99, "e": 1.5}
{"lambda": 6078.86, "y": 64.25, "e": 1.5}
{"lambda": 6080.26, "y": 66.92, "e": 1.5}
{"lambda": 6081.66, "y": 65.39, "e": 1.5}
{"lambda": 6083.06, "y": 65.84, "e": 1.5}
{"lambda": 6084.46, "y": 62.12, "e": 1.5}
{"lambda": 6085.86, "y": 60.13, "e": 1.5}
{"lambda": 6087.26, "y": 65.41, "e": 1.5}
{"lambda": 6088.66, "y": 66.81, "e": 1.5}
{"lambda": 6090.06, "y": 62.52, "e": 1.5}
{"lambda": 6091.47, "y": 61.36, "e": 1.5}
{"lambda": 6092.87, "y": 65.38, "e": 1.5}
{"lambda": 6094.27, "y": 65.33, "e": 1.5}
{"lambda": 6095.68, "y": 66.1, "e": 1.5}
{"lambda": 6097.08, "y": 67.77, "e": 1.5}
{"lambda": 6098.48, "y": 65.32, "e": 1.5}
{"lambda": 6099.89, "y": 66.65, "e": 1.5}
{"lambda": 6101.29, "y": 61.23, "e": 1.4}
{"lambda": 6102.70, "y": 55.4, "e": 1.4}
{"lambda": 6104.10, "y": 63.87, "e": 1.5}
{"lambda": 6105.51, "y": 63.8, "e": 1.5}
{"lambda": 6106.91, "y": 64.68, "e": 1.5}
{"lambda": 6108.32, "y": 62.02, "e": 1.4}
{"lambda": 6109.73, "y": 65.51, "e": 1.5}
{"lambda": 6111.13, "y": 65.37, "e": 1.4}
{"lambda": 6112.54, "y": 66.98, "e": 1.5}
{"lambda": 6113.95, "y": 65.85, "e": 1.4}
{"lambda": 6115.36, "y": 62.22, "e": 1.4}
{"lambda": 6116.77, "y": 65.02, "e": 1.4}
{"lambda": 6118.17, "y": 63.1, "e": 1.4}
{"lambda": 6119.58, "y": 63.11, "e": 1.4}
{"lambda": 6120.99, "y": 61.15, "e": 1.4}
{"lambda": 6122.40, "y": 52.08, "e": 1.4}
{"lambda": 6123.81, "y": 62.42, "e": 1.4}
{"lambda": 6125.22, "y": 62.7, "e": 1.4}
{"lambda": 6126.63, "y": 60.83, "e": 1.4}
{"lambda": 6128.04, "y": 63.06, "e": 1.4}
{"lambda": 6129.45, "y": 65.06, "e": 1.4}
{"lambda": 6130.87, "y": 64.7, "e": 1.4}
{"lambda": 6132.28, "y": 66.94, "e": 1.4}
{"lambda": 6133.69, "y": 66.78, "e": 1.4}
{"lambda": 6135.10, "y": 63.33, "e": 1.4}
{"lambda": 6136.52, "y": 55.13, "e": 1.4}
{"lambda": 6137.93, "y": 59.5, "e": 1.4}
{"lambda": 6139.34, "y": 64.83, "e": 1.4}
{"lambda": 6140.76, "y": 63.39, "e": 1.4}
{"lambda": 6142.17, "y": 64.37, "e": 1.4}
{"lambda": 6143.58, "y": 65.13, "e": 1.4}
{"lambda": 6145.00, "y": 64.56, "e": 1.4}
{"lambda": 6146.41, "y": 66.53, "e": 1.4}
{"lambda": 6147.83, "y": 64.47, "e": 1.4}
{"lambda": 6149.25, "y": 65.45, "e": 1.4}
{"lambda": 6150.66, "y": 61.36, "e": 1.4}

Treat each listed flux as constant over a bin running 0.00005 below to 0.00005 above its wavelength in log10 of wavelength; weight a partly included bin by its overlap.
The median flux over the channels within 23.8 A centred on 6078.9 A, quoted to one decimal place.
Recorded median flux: 65.4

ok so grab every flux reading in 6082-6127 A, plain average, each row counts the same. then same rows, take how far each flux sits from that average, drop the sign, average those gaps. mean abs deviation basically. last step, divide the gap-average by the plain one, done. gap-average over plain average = 0.038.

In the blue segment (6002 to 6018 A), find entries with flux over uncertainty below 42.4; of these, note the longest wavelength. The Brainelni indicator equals 6016.19 A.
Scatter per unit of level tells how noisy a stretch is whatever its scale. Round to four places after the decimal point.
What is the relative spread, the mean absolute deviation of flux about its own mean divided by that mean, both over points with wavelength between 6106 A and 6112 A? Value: 0.0184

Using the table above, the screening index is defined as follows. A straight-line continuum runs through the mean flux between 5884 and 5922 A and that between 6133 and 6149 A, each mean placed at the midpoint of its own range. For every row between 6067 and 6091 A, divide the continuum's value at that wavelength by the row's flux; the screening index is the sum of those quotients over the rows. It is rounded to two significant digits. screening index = 16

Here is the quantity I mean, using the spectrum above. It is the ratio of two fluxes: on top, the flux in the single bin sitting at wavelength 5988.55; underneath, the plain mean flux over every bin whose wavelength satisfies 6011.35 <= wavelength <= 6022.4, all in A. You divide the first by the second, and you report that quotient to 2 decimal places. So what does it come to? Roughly 1.05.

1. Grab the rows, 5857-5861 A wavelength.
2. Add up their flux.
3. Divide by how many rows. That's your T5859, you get 64.8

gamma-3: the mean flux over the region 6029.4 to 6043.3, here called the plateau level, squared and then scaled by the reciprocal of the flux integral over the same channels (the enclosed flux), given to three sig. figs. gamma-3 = 4.77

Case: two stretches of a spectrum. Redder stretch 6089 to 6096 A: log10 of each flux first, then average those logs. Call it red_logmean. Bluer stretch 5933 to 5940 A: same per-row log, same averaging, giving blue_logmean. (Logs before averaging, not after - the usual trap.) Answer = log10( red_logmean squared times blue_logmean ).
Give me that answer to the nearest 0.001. 0.775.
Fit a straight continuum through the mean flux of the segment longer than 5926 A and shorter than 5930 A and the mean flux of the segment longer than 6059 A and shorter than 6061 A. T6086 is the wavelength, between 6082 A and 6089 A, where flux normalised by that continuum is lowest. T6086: 6085.86 A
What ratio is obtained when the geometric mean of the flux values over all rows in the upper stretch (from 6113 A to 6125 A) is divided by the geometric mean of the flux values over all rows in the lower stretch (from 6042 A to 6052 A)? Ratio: 0.93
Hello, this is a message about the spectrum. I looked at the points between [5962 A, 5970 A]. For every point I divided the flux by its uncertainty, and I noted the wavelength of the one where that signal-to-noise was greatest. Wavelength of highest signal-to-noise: 5965.16 A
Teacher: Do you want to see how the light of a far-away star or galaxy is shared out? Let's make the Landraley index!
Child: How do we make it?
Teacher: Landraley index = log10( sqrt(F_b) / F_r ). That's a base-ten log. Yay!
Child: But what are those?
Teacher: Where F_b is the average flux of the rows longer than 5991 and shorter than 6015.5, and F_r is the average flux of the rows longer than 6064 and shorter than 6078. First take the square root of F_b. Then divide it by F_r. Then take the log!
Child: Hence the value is -0.906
